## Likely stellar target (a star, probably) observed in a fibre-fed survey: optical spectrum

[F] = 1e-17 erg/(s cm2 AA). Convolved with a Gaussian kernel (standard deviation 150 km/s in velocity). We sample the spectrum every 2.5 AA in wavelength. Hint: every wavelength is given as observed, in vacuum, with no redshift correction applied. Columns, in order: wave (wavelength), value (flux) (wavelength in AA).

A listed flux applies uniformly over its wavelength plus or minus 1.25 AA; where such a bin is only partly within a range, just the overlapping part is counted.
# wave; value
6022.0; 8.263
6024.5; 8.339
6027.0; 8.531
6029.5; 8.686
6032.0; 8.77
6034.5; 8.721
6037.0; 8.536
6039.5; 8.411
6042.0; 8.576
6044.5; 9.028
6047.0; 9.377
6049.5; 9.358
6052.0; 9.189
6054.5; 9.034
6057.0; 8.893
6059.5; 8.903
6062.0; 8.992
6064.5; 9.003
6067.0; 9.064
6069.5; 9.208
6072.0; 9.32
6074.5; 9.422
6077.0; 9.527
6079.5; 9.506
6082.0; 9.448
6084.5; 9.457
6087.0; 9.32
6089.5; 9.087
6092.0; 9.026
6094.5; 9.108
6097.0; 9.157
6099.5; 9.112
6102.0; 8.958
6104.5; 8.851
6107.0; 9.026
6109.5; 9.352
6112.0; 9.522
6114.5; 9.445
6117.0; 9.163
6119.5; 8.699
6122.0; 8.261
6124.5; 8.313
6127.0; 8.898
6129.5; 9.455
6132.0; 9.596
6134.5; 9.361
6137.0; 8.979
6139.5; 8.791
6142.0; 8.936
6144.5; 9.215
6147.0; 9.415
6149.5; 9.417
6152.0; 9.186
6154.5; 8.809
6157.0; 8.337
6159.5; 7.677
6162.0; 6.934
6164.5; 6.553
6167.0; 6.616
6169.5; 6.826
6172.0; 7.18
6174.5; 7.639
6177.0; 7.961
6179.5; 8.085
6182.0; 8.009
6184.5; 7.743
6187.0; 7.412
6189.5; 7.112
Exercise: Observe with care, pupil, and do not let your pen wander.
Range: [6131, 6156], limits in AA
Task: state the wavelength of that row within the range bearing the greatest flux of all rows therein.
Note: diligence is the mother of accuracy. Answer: 6132.0 AA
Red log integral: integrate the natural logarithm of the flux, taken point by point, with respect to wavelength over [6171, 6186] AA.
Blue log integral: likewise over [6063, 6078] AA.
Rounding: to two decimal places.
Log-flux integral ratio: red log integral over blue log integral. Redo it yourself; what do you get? 0.92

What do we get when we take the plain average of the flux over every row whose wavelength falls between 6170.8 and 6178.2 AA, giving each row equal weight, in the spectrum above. 7.59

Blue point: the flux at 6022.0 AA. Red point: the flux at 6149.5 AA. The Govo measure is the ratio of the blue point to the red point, 0.9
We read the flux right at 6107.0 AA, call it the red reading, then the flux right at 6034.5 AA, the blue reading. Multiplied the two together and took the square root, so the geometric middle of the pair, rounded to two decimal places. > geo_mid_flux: 8.87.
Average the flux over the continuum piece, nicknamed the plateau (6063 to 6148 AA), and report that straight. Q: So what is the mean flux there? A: 9.15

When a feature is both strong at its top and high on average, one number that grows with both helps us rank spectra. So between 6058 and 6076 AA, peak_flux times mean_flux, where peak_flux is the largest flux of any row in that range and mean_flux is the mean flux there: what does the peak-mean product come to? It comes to 86.0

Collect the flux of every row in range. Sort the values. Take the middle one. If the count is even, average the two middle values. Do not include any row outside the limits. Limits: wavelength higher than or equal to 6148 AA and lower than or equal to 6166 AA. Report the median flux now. 8.3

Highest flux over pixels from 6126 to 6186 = 9.596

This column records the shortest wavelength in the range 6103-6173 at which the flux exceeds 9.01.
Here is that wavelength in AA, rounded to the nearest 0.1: 6107.0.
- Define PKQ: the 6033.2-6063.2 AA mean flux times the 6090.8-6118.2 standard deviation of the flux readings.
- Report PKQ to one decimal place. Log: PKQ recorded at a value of 1.8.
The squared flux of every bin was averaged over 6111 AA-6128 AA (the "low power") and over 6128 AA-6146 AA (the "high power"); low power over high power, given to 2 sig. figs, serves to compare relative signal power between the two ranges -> 0.94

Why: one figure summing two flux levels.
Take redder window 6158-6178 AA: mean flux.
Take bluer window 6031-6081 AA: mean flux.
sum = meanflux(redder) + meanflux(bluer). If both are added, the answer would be 16.2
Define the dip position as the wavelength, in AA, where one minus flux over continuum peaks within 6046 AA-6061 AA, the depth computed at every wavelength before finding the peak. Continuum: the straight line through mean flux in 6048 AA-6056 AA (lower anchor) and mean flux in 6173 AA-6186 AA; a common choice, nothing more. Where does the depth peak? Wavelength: 6057.0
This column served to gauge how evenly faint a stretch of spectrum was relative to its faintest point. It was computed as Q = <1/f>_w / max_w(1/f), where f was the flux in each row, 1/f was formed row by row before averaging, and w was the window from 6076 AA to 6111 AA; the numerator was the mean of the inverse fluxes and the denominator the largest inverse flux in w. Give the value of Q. 0.96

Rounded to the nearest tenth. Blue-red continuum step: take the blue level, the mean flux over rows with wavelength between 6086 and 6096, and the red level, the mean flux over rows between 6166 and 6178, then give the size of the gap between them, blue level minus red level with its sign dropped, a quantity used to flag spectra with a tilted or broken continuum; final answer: 1.9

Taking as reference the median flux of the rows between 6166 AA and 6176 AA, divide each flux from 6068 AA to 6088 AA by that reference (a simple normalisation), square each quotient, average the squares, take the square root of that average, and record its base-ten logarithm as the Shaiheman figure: 0.128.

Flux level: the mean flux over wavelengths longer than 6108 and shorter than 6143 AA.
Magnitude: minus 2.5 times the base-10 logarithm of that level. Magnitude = -2.39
